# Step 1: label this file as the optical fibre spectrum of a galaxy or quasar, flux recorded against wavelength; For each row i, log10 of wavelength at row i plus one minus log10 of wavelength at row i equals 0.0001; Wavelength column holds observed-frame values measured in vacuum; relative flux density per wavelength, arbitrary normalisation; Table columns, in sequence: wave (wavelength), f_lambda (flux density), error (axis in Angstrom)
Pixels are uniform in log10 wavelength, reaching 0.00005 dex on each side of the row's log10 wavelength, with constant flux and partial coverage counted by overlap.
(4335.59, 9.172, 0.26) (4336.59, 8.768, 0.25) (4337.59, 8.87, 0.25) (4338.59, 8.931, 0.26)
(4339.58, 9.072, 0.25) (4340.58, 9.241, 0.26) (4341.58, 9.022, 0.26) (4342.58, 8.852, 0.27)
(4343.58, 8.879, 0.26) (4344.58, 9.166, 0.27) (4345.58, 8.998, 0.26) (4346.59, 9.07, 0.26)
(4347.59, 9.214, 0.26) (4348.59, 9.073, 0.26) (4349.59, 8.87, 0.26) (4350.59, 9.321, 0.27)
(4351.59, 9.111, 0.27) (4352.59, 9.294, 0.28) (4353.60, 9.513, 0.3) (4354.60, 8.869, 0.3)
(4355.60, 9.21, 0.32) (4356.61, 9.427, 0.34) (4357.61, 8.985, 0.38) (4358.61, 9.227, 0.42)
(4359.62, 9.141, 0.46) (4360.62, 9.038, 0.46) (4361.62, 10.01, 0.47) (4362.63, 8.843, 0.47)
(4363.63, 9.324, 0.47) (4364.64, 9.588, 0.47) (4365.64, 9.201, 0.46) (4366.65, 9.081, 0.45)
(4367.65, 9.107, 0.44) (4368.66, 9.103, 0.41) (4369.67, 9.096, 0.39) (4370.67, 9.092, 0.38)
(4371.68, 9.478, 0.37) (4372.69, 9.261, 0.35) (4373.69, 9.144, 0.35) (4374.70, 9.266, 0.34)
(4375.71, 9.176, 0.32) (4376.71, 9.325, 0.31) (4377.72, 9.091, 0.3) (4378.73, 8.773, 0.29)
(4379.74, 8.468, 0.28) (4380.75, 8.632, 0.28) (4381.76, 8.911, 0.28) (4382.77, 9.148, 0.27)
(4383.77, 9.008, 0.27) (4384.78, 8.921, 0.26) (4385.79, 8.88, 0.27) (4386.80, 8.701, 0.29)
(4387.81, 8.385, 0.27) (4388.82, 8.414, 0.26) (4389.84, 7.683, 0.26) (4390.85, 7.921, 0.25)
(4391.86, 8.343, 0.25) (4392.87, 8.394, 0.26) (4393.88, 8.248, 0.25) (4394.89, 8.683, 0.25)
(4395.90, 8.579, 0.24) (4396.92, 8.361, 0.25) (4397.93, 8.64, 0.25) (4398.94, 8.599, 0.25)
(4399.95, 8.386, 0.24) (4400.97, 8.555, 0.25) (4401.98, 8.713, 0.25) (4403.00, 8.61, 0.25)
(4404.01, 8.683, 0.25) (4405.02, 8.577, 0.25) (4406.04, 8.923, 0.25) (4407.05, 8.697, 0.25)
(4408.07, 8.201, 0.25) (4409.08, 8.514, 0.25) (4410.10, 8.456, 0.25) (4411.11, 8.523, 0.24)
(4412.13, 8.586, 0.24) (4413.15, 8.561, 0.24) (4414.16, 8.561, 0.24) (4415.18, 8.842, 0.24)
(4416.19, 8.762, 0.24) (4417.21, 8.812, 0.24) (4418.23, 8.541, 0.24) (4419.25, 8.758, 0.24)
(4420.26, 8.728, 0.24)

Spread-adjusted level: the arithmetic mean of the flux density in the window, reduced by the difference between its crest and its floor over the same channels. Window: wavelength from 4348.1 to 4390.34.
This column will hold 6.7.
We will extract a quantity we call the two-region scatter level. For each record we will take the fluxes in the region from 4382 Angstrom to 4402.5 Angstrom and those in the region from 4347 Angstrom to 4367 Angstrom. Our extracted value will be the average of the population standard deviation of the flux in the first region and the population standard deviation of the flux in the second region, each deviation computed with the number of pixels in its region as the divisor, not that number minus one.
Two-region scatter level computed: 0.304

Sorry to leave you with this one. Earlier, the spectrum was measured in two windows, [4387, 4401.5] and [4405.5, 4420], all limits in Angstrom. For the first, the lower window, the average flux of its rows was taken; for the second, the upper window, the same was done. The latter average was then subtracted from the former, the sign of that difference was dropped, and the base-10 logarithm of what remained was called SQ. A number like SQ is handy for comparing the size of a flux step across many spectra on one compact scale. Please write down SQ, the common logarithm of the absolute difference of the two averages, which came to -0.60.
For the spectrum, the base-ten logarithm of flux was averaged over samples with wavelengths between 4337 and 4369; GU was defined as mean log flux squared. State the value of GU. 0.924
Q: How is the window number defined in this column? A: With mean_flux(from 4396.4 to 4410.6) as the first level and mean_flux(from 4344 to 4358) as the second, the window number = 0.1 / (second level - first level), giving 0.17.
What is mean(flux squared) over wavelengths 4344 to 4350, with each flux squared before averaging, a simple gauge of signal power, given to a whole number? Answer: 82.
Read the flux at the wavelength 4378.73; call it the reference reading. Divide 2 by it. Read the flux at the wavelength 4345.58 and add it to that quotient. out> 9.23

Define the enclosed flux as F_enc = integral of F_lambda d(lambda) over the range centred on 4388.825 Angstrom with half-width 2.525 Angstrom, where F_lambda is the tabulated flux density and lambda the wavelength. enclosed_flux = 41.5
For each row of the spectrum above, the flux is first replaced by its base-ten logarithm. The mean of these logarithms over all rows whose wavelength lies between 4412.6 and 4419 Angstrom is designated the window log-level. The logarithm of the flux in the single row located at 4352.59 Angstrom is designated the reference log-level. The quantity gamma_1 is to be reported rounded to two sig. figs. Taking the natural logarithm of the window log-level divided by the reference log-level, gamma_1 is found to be -0.031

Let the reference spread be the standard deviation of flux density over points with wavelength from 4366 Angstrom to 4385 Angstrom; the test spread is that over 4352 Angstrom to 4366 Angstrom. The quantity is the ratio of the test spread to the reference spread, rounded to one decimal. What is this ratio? 1.3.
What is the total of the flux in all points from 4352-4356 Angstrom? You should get 36.9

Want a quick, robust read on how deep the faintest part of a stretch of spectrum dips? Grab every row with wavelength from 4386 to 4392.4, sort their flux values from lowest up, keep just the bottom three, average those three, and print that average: 7.98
